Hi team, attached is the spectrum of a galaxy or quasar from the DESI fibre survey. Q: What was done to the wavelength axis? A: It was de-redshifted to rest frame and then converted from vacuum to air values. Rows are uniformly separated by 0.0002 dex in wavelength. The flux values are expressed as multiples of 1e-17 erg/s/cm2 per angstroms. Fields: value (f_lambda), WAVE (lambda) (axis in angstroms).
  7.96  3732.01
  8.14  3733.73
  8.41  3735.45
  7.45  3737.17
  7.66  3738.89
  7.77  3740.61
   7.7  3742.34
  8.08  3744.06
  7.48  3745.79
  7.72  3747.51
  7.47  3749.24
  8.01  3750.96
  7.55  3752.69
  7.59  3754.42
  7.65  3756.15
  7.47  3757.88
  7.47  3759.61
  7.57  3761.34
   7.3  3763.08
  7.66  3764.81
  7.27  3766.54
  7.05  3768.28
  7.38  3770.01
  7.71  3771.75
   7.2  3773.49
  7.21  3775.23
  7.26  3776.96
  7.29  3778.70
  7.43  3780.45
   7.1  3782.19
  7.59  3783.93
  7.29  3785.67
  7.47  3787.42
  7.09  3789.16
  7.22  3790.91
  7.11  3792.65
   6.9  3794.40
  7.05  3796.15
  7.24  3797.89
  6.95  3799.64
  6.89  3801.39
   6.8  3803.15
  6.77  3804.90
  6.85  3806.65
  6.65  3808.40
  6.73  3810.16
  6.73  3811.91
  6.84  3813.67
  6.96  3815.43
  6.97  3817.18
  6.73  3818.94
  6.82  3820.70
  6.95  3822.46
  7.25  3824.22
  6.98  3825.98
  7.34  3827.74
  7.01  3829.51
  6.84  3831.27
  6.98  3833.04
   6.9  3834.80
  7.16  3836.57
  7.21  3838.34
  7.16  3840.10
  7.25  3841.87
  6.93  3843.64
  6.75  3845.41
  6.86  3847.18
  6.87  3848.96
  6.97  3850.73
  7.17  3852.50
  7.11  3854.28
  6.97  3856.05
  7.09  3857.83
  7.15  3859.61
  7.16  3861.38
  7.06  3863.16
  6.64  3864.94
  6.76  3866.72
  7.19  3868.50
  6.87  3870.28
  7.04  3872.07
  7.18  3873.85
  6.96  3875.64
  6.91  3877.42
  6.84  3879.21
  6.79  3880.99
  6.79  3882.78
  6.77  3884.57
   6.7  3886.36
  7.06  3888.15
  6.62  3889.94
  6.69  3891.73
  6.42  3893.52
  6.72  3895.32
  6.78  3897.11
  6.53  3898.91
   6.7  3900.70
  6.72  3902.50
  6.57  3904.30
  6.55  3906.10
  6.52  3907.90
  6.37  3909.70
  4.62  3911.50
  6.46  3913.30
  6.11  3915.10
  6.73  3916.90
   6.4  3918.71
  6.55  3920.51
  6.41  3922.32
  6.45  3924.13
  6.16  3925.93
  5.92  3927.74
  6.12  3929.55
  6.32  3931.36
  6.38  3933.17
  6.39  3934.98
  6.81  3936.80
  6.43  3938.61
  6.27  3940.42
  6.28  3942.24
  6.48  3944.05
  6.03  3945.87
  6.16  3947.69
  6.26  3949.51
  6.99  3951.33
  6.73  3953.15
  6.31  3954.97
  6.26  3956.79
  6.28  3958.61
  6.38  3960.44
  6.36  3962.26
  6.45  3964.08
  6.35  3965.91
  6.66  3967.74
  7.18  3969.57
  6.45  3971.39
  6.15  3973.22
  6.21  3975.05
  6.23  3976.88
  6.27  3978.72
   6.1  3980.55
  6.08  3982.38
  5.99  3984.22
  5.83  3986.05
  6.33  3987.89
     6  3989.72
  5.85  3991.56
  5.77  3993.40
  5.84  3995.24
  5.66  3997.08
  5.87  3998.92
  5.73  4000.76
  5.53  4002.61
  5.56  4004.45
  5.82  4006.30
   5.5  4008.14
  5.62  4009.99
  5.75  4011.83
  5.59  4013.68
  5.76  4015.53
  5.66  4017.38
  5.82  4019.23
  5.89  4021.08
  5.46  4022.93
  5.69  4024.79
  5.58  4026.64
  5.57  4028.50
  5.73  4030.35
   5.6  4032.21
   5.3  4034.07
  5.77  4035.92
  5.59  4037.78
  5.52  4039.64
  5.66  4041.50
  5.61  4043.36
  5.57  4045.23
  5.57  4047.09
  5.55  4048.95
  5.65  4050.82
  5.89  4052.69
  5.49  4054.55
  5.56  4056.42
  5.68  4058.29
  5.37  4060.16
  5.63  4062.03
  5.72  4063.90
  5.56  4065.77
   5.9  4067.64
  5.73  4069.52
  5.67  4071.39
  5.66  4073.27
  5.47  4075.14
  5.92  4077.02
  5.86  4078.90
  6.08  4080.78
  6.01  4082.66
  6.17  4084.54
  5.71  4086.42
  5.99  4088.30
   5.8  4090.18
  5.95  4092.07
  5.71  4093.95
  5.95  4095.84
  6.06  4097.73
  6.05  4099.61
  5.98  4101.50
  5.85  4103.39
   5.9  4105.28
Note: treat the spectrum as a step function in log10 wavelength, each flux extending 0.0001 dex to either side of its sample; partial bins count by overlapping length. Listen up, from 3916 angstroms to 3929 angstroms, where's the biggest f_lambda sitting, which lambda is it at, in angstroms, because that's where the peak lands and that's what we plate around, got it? 3916.90 angstroms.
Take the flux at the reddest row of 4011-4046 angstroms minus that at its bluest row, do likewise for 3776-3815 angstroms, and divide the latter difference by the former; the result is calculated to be 2.3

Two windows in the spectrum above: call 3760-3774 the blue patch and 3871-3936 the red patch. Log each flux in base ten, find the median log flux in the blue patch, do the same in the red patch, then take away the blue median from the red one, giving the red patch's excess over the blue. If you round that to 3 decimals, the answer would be -0.049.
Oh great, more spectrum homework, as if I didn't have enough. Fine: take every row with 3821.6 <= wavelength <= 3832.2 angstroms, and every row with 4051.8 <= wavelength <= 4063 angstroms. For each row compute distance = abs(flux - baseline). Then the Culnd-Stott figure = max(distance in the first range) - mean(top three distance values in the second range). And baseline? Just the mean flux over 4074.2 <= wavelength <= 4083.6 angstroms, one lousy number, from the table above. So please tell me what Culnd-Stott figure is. 1.08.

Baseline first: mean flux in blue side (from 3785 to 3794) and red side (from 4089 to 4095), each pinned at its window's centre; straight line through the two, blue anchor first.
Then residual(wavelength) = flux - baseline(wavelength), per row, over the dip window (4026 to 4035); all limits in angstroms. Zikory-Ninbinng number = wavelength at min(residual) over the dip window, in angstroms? 4034.07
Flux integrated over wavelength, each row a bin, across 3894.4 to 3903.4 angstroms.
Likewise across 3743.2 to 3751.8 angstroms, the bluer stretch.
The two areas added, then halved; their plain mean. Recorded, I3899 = 63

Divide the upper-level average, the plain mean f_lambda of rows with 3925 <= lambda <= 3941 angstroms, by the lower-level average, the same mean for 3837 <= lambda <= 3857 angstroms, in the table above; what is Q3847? 0.90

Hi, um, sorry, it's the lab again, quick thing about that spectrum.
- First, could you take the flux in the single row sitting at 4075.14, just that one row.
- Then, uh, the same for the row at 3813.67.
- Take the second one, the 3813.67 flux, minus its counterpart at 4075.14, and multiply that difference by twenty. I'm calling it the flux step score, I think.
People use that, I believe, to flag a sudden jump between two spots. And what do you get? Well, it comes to 27.4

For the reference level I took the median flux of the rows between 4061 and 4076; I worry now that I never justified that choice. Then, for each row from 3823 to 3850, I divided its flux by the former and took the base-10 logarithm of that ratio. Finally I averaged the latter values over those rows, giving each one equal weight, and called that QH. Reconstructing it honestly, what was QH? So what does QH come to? 0.094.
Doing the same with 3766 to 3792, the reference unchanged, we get 0.110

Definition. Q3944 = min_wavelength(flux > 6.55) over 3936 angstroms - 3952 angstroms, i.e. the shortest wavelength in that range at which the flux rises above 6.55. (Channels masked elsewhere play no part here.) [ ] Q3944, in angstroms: 3936.80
